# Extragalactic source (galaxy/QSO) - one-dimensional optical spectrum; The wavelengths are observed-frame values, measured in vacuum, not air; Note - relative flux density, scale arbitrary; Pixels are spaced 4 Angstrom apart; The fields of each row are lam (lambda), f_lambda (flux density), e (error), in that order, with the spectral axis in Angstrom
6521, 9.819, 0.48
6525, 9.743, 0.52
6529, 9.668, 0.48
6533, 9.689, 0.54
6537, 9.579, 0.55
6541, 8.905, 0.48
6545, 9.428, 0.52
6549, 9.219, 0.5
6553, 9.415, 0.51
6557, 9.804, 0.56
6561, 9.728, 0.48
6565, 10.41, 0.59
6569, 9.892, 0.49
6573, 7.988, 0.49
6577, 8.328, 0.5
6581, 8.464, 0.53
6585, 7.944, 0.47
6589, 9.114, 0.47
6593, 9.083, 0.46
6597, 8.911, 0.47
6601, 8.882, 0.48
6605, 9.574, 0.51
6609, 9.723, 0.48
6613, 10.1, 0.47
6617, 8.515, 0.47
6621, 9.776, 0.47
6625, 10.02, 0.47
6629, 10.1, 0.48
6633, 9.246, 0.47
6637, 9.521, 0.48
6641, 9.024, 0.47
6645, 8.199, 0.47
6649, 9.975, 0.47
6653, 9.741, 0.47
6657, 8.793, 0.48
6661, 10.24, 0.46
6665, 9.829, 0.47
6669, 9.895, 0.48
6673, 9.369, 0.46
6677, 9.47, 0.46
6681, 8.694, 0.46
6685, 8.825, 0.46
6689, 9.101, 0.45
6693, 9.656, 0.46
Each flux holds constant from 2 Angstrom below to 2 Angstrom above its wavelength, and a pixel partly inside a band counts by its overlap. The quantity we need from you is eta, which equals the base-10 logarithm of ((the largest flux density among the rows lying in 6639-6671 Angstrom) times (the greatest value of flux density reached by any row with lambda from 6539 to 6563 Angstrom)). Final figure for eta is 2.00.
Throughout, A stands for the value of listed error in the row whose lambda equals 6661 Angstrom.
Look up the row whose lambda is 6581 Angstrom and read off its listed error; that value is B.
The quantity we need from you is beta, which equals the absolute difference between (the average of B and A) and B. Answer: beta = 0.035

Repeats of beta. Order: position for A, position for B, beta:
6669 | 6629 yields 0.000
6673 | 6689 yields 0.005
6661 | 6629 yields 0.010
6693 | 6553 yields 0.025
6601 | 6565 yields 0.055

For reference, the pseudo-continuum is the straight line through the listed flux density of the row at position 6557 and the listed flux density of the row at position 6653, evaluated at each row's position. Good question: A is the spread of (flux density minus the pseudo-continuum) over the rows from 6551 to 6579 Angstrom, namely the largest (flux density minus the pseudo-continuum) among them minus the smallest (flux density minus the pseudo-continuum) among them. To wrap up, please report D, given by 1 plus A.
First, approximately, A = 2.4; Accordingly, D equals 3.42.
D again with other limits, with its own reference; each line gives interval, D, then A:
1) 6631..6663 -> 3.05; 2.1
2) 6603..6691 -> 3.05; 2.1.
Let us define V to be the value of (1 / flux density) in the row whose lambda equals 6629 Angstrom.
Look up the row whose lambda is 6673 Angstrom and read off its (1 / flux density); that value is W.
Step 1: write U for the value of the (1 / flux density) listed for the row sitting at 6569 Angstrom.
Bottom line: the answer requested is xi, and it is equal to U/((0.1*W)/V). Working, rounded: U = 0.101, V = 0.099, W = 0.107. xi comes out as 0.94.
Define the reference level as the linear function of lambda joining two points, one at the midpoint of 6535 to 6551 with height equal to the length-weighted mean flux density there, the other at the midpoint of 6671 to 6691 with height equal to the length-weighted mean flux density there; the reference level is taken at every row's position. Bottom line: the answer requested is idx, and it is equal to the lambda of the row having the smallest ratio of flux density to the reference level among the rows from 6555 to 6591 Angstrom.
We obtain 6585 Angstrom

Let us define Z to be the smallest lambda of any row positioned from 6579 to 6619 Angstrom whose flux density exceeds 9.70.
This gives 6609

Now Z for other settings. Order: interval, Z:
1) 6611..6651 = 6613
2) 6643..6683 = 6649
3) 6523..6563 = 6525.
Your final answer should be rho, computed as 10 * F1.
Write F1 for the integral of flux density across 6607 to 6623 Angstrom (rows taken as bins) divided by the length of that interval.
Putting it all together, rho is 95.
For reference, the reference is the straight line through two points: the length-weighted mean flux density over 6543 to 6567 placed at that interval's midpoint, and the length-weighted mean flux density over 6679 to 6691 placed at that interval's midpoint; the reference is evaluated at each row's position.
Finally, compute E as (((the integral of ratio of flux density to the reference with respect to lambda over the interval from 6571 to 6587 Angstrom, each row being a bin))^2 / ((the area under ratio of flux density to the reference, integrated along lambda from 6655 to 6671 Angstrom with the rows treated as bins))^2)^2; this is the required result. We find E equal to 0.4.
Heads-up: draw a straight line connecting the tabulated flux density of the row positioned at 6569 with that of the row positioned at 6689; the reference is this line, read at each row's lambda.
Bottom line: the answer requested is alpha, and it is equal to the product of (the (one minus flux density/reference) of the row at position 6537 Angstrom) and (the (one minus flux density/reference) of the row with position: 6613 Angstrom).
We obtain -0.003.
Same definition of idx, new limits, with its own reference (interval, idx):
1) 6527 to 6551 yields 6541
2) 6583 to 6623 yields 6585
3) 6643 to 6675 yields 6645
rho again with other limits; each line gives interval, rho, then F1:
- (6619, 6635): 98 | 9.8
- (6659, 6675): 98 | 9.8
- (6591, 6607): 91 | 9.1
